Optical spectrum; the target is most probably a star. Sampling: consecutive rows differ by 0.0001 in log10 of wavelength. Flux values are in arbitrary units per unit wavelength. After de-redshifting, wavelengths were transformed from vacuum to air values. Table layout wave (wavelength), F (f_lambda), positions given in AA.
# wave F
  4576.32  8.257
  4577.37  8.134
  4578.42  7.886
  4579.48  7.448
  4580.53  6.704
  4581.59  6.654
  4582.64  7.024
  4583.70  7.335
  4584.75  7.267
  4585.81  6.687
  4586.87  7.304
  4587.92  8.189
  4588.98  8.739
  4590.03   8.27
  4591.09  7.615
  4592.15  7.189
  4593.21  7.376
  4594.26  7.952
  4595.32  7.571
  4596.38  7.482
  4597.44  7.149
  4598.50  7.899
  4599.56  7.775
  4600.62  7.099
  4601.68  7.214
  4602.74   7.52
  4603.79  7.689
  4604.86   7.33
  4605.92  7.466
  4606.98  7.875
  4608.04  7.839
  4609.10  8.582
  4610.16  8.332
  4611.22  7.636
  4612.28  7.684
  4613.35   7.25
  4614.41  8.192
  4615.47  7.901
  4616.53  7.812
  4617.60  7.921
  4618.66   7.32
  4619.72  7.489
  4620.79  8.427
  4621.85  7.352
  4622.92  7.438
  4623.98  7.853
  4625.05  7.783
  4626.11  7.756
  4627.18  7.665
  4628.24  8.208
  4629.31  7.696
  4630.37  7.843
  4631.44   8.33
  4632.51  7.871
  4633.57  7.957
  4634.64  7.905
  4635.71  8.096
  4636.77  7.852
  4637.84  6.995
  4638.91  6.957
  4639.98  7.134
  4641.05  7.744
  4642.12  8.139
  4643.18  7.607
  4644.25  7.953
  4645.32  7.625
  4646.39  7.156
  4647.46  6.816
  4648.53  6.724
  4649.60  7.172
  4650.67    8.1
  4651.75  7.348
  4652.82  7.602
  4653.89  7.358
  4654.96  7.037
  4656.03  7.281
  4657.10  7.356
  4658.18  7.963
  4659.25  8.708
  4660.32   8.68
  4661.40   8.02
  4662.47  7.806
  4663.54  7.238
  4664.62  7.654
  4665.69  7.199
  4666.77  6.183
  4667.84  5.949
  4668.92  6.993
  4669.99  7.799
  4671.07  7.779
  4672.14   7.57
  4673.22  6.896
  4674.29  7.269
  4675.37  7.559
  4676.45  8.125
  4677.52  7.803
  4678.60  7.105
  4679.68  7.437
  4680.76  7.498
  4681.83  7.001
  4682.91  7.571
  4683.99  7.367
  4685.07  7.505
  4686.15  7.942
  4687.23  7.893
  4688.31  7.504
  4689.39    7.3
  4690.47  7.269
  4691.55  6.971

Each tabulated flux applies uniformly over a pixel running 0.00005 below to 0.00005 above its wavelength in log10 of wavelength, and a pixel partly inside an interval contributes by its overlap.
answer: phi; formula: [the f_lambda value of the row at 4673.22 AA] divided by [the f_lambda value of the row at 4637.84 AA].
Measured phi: 0.99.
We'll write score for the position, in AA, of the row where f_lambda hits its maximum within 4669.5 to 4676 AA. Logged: 4669.99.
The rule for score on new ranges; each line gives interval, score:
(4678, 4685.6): 4682.91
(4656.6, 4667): 4659.25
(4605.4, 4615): 4609.10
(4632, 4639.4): 4635.71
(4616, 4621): 4620.79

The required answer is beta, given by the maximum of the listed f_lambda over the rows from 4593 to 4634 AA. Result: 8.582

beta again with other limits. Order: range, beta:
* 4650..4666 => 8.708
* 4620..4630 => 8.427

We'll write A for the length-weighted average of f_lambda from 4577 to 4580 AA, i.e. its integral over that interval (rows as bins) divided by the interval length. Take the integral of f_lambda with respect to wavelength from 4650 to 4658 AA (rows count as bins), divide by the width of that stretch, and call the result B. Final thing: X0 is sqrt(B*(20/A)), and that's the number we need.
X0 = 4.370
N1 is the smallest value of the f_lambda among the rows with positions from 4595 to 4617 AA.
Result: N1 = 7.099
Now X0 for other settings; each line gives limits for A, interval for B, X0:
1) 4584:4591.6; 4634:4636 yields 4.543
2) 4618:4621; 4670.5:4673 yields 4.439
